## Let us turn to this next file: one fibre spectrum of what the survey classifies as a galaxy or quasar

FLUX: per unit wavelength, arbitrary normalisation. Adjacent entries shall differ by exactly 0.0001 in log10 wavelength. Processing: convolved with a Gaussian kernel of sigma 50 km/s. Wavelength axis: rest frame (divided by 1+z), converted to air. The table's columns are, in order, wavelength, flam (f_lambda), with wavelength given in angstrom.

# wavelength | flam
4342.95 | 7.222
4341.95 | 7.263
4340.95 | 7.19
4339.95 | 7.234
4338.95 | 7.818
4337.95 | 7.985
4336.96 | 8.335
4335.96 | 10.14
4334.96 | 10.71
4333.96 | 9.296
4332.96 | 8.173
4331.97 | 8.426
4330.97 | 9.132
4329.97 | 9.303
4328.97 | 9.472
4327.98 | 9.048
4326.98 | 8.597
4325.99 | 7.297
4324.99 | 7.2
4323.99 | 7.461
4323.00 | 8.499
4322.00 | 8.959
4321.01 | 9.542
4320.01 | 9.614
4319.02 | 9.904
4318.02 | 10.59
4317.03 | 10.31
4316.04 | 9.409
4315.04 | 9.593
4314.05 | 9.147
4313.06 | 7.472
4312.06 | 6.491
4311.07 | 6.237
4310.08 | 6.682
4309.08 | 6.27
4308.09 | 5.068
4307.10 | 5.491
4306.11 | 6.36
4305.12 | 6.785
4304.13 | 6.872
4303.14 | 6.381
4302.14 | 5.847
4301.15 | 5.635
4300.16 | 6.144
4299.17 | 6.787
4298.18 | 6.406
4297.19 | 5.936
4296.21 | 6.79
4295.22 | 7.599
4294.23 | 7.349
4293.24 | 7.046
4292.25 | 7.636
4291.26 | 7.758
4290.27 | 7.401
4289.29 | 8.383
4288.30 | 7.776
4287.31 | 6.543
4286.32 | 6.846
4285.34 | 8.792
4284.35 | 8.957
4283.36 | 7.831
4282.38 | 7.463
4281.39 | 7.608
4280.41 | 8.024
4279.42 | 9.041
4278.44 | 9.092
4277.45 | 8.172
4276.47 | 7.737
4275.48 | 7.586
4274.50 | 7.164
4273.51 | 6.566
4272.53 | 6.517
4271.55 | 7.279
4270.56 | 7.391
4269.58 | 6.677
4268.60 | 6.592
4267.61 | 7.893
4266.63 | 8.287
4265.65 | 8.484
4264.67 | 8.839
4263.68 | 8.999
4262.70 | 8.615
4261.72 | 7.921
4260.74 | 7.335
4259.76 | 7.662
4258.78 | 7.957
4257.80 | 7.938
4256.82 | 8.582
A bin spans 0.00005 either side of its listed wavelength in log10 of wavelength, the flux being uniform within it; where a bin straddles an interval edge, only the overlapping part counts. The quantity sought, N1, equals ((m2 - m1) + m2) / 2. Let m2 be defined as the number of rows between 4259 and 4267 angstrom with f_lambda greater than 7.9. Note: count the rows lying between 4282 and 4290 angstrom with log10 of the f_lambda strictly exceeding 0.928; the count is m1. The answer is 5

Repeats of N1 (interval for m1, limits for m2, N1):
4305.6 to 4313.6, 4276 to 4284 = 4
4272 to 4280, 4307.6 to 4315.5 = 1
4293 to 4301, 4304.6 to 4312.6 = 0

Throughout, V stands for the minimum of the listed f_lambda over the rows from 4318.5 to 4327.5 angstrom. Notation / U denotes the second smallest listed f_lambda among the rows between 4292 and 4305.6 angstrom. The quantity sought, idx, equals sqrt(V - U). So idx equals 1.2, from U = 5.847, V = 7.2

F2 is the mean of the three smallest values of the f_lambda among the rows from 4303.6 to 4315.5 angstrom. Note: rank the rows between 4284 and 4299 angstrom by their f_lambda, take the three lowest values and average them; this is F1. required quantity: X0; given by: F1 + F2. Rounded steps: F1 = 6.3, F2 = 5.6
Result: 11.9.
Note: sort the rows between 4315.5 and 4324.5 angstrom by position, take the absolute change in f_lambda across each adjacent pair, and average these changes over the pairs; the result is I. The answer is 0.54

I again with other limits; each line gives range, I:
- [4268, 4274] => 0.34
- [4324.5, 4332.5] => 0.47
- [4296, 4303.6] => 0.51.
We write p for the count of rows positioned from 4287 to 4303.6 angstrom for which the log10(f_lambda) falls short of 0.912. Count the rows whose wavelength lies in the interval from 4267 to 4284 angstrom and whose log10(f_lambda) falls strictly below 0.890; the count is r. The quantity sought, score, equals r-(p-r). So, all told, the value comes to 6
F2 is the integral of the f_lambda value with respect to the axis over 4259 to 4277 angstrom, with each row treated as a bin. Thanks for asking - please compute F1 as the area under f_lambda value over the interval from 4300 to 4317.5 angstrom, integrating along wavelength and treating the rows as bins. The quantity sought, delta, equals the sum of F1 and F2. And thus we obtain 261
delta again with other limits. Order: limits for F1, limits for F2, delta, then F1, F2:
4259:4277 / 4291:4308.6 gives 253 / 138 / 115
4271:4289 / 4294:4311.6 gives 251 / 139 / 112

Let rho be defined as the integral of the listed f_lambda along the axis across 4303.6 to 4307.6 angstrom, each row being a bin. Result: 26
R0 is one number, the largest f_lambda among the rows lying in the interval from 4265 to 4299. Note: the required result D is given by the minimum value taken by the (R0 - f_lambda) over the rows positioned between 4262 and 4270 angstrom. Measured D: 0.09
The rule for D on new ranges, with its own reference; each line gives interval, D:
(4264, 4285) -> 0.00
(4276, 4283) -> 0.00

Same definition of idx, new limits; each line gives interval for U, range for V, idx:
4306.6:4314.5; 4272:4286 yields 1.0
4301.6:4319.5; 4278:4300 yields 0.7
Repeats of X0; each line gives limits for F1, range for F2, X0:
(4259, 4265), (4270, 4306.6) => 13.4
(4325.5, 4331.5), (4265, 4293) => 14.9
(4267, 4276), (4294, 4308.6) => 12.0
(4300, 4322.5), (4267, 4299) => 11.7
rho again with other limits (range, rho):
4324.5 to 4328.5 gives 32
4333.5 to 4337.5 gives 38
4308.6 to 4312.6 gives 26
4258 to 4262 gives 31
